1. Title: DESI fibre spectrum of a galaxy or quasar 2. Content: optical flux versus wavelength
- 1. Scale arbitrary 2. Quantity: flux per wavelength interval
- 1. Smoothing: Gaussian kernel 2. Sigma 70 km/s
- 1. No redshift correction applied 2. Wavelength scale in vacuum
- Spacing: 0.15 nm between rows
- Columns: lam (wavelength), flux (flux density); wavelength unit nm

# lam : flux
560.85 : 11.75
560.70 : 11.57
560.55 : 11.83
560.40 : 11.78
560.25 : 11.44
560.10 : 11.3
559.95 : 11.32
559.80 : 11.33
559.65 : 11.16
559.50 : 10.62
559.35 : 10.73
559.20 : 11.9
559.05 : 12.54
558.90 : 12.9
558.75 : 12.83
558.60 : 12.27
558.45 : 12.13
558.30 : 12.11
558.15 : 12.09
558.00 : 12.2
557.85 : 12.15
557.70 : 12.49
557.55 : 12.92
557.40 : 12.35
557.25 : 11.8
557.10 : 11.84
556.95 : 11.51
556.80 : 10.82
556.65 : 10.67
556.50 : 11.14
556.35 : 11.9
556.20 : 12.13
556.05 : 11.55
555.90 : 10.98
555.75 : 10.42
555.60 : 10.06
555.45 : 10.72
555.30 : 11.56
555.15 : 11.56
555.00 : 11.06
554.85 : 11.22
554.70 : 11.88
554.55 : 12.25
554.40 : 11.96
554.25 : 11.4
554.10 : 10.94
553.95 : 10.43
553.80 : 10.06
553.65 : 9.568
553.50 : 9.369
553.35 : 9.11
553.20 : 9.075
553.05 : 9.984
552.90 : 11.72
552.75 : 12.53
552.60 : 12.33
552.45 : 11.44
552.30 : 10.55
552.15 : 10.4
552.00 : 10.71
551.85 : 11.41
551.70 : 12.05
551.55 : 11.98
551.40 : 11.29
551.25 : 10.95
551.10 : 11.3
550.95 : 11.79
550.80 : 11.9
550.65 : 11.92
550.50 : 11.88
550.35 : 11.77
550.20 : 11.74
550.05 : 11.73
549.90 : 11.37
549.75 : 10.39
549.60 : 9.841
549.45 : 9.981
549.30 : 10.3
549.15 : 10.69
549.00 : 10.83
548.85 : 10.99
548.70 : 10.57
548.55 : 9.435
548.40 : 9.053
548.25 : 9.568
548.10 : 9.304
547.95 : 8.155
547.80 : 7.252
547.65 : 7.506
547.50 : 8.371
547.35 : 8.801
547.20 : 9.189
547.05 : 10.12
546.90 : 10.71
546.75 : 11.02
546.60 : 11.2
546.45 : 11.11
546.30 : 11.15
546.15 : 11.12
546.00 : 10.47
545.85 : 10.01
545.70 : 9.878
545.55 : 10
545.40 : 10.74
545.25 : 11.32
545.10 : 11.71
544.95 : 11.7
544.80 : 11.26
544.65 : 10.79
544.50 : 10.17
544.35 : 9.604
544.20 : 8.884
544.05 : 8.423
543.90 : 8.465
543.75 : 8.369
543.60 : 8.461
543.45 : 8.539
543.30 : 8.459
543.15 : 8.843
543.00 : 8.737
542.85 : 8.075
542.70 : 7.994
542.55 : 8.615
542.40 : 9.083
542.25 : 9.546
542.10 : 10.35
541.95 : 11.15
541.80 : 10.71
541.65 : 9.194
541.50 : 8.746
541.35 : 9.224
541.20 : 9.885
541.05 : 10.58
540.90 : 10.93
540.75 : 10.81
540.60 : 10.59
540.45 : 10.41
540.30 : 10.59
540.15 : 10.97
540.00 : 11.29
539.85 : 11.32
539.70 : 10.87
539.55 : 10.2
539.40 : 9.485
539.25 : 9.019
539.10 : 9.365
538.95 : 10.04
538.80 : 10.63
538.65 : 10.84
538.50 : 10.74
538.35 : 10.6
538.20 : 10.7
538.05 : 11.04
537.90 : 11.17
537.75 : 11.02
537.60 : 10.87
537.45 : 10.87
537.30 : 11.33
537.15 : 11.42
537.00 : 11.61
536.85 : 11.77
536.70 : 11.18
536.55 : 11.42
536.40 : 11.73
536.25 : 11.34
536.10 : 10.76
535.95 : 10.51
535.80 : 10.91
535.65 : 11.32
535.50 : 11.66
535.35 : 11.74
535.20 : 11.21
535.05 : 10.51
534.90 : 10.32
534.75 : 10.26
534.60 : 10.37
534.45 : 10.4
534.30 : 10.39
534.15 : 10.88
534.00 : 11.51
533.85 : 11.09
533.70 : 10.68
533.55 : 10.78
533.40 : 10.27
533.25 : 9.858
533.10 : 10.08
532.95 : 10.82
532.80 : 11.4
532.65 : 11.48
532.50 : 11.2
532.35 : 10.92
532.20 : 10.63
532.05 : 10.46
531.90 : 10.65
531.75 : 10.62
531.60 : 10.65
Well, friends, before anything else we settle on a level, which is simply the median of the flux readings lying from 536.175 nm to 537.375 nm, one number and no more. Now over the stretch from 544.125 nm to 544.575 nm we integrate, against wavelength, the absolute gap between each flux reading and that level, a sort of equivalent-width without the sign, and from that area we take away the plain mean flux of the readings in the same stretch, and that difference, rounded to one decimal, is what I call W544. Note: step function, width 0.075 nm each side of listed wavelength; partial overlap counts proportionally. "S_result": -8.7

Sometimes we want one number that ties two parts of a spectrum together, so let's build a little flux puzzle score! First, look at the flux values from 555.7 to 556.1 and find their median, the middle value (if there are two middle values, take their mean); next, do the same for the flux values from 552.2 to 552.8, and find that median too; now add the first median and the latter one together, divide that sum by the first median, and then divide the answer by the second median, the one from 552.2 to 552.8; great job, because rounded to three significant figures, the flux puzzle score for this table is 0.175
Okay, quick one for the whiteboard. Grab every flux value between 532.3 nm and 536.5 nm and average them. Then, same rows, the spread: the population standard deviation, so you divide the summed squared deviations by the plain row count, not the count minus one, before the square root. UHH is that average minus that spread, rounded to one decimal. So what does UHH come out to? 10.4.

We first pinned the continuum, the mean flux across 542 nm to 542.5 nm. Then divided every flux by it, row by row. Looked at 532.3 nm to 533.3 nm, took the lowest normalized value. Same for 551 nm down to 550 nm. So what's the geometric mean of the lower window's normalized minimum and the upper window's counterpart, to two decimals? 1.11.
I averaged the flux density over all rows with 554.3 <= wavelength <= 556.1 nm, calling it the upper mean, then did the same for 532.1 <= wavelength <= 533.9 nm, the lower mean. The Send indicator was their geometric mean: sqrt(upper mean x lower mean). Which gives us 11.01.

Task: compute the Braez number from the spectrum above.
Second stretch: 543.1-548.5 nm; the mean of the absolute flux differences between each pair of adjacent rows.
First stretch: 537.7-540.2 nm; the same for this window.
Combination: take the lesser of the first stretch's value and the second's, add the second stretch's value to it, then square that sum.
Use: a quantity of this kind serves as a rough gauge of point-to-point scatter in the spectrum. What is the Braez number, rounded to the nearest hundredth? 0.55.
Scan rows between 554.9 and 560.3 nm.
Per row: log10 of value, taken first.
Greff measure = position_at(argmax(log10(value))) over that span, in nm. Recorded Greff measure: 557.55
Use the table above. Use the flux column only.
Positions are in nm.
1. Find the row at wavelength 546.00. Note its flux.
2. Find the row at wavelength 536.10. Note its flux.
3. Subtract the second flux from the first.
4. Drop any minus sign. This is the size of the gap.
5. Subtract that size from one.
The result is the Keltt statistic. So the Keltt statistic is 0.7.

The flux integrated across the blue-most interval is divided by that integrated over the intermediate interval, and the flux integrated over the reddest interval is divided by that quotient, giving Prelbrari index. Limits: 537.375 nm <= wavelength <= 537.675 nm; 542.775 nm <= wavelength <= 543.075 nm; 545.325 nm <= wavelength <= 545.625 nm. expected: 2.4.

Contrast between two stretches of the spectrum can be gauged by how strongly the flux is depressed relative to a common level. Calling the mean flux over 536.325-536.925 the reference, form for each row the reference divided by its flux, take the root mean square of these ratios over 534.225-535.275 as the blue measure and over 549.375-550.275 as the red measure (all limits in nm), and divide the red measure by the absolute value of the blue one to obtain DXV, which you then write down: 0.97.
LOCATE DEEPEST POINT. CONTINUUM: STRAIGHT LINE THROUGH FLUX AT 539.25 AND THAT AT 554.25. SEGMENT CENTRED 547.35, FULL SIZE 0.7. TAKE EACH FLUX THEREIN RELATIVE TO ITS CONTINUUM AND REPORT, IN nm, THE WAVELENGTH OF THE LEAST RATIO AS 547.65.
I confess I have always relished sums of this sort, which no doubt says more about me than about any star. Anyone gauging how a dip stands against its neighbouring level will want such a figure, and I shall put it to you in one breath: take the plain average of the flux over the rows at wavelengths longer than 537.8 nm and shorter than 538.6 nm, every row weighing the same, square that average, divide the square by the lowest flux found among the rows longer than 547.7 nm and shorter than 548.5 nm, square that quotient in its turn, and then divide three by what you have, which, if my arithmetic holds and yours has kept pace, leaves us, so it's 0.011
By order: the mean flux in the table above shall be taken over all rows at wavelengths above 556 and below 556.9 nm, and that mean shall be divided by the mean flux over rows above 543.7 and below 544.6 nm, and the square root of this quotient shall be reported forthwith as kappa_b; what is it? 1.12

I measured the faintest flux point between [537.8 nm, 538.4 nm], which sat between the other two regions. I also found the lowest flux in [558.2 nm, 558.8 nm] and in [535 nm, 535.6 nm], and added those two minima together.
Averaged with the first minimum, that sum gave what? 16.6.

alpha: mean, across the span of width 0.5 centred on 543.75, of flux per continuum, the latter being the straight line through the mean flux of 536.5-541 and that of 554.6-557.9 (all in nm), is 0.77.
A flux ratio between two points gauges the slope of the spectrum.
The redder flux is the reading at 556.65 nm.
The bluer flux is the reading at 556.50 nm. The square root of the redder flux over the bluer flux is 0.98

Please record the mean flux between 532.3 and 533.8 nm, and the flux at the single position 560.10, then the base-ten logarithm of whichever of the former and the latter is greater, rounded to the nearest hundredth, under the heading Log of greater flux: 1.05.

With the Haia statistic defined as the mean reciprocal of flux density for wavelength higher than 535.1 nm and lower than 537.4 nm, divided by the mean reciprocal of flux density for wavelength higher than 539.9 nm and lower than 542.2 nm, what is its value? 0.91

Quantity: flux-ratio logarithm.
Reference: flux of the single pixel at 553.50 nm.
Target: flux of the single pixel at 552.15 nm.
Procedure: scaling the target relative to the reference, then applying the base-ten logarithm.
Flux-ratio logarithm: 0.05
